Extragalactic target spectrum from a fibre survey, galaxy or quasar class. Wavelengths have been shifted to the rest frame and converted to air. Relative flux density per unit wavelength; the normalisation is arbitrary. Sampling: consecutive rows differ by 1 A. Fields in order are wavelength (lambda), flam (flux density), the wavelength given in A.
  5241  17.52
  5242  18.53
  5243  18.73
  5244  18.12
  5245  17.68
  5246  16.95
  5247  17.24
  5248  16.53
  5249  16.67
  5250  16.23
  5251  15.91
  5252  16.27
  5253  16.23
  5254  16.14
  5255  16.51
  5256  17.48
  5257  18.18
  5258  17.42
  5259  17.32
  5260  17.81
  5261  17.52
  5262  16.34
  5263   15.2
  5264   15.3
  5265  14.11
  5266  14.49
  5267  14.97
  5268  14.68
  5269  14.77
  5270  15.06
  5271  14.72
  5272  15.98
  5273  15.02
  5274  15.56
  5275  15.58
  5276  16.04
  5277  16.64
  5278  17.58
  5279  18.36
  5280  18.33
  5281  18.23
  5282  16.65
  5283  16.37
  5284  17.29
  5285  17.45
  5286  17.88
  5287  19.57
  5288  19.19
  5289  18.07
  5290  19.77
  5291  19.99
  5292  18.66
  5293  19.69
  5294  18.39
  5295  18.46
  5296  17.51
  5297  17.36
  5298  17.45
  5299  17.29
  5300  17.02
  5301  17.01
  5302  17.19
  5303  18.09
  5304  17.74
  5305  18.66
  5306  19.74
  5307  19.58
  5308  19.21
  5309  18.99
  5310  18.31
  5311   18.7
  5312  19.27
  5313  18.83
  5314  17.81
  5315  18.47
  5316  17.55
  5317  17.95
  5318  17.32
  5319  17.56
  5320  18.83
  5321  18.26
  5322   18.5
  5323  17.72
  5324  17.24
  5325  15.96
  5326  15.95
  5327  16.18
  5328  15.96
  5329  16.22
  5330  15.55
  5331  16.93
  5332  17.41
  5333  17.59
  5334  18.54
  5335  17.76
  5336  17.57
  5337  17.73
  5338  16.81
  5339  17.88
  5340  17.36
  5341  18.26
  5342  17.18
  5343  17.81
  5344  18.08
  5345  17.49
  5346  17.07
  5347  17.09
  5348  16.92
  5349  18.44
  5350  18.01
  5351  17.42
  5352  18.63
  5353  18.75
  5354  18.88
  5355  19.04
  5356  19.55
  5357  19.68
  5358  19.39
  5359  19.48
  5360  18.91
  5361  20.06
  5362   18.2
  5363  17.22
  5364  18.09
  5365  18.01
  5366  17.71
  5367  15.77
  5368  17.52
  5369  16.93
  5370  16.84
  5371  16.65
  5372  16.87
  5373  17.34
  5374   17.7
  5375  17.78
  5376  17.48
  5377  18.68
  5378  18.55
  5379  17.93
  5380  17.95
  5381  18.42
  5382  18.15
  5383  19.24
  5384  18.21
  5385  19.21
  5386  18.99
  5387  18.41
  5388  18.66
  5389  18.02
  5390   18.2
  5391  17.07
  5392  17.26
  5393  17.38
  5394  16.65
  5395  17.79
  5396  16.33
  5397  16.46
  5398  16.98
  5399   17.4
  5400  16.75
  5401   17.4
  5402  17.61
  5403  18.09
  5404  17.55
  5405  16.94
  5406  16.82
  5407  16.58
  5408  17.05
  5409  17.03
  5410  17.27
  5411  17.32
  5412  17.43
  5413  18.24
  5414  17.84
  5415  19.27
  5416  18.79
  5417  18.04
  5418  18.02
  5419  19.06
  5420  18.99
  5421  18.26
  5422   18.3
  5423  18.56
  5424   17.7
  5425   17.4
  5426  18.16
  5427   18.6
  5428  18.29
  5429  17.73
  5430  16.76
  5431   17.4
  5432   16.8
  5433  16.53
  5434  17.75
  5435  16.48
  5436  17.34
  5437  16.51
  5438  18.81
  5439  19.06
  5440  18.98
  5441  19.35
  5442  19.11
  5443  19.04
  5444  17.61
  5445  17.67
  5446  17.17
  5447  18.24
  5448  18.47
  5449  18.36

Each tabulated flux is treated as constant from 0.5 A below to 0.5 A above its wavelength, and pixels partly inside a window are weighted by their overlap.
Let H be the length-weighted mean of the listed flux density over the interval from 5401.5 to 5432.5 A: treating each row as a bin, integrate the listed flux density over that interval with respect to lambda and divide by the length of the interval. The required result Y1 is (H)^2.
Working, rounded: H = 17.8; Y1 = 317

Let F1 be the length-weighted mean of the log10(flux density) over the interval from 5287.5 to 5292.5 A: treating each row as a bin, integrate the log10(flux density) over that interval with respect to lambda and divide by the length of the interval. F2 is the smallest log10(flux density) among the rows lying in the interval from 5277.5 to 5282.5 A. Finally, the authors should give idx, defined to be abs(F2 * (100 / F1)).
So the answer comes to 95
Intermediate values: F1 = 1.28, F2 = 1.22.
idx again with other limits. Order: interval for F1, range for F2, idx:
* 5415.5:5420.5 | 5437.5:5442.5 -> 100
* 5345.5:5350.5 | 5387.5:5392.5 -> 99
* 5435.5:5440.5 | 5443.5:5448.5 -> 98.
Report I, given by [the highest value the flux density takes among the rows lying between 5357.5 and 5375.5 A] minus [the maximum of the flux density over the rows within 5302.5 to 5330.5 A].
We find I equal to 0.3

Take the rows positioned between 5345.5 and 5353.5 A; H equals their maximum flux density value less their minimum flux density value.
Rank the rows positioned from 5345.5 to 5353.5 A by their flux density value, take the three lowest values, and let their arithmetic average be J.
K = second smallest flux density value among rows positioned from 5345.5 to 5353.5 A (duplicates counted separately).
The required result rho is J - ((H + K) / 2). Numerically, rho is 7.58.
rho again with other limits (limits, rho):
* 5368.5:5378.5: 7.35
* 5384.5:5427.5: 6.76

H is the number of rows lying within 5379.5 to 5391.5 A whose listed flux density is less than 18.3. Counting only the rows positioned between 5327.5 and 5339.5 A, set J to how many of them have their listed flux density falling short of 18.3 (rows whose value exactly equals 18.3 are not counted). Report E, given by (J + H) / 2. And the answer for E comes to 8.5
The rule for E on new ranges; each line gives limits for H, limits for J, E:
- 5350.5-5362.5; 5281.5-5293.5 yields 4.0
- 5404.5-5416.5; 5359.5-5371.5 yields 10.0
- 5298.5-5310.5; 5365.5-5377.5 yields 8.5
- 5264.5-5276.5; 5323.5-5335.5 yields 11.5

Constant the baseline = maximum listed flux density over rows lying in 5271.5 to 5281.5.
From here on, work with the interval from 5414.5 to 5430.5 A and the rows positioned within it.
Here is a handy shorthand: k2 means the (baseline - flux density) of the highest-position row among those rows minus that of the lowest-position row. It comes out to 2.5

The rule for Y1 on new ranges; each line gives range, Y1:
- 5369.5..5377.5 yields 303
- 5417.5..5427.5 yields 335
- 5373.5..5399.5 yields 320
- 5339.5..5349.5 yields 309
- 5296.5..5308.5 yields 325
